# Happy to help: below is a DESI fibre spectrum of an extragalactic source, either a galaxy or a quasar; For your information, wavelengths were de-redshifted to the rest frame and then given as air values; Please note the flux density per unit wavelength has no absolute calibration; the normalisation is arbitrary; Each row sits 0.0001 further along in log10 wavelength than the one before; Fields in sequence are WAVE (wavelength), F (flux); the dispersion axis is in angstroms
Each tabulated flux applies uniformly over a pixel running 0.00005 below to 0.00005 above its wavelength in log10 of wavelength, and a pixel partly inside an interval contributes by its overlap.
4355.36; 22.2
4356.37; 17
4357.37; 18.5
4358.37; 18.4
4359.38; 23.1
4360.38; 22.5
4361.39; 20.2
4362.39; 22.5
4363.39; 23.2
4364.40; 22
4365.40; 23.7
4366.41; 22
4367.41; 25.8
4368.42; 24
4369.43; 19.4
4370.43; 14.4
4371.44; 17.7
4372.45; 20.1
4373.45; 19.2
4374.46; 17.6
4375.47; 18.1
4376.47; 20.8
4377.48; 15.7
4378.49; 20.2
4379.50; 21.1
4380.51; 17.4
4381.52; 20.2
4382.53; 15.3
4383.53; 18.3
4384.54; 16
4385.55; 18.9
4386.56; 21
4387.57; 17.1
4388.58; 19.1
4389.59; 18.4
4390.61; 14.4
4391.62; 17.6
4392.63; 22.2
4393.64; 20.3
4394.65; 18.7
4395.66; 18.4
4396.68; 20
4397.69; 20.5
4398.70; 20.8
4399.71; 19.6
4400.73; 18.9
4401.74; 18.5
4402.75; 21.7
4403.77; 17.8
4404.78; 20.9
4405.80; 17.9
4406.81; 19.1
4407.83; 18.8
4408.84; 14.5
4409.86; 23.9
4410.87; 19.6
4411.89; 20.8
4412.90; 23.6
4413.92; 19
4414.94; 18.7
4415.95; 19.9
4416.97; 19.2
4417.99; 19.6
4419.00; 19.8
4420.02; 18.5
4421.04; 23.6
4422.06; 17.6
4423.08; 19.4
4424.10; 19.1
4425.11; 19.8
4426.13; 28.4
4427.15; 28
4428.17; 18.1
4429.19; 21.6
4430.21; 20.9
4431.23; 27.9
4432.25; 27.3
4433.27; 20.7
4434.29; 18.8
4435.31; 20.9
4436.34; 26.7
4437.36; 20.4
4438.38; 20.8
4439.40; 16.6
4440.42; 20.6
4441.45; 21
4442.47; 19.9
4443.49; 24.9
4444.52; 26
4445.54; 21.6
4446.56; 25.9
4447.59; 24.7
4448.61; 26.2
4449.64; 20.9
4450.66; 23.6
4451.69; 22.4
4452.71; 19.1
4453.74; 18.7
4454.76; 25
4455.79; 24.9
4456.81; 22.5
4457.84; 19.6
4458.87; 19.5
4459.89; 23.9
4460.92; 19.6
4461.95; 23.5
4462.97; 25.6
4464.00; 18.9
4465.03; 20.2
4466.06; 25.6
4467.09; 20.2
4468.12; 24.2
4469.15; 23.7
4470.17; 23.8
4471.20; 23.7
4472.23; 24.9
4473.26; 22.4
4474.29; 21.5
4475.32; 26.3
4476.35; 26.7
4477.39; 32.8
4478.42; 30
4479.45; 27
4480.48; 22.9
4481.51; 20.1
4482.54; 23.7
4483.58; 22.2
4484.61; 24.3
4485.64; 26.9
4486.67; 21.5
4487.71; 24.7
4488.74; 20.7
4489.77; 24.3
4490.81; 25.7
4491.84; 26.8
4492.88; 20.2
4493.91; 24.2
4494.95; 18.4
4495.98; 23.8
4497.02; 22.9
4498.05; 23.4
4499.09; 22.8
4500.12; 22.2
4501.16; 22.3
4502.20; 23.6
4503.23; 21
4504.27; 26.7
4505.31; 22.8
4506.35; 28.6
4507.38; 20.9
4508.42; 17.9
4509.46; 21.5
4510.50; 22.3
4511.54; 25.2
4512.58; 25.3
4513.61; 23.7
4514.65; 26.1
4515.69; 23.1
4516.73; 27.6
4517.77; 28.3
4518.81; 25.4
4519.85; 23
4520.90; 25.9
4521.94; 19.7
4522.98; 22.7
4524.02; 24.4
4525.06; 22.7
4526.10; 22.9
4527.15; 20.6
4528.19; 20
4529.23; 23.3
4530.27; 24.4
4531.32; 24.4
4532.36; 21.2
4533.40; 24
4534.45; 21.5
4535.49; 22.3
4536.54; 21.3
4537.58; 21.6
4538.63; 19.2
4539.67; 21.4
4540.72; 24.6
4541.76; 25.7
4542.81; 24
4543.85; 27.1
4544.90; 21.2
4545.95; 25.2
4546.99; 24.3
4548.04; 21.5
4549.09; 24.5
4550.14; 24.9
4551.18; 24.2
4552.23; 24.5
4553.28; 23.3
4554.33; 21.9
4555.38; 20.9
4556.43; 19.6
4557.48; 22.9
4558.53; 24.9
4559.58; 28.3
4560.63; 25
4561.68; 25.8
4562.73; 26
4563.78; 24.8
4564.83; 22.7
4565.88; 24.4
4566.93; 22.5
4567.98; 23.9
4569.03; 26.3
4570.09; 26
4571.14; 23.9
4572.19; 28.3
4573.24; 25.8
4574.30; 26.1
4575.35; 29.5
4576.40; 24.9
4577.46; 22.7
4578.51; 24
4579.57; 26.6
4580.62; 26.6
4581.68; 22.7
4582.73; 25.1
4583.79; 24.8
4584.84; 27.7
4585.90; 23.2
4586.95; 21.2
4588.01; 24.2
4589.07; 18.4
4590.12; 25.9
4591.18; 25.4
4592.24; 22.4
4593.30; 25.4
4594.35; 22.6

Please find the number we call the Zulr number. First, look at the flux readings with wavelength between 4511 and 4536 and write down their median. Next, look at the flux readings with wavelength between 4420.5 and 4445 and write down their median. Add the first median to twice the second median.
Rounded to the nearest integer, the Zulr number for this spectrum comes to 65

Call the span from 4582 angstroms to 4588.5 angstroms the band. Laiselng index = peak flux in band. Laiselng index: 27.7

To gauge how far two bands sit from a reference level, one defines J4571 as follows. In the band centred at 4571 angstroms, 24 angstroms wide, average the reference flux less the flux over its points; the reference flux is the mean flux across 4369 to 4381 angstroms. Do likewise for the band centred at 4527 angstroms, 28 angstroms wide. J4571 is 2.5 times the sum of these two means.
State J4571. -28.8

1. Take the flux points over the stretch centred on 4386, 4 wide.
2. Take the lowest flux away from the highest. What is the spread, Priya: 5.0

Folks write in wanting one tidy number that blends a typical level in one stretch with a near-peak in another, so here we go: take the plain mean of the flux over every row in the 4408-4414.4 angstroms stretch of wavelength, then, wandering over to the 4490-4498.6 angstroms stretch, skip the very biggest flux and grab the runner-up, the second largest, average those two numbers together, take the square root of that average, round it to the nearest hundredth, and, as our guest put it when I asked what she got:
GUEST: 4.79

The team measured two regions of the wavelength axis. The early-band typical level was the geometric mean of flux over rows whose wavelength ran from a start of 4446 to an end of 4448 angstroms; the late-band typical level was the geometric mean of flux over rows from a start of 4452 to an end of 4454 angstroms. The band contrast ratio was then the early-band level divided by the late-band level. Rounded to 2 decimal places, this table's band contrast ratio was 1.34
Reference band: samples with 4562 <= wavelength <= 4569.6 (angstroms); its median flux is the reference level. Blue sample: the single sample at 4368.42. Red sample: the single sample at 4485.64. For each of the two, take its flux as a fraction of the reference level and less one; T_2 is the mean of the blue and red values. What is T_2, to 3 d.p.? 0.043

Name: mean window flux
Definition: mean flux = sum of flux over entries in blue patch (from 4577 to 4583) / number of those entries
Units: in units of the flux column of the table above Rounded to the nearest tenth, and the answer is 24.6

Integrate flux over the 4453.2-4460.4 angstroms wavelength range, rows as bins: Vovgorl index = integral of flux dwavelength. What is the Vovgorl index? 158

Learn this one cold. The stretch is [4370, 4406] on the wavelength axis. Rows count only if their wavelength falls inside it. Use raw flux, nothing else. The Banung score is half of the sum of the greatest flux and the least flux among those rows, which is 18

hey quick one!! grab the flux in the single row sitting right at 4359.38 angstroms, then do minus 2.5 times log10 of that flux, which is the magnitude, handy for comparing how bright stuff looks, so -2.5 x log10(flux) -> -3.41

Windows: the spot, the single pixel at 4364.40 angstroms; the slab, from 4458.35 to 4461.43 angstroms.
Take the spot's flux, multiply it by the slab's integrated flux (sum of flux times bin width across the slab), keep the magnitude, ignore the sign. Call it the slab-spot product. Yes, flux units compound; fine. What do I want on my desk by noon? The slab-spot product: 1423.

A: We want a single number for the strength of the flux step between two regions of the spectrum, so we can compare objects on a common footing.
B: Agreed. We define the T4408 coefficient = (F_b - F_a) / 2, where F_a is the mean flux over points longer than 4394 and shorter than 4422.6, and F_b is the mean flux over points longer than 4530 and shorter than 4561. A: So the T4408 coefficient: 1.8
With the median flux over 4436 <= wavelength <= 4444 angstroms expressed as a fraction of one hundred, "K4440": 0.207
